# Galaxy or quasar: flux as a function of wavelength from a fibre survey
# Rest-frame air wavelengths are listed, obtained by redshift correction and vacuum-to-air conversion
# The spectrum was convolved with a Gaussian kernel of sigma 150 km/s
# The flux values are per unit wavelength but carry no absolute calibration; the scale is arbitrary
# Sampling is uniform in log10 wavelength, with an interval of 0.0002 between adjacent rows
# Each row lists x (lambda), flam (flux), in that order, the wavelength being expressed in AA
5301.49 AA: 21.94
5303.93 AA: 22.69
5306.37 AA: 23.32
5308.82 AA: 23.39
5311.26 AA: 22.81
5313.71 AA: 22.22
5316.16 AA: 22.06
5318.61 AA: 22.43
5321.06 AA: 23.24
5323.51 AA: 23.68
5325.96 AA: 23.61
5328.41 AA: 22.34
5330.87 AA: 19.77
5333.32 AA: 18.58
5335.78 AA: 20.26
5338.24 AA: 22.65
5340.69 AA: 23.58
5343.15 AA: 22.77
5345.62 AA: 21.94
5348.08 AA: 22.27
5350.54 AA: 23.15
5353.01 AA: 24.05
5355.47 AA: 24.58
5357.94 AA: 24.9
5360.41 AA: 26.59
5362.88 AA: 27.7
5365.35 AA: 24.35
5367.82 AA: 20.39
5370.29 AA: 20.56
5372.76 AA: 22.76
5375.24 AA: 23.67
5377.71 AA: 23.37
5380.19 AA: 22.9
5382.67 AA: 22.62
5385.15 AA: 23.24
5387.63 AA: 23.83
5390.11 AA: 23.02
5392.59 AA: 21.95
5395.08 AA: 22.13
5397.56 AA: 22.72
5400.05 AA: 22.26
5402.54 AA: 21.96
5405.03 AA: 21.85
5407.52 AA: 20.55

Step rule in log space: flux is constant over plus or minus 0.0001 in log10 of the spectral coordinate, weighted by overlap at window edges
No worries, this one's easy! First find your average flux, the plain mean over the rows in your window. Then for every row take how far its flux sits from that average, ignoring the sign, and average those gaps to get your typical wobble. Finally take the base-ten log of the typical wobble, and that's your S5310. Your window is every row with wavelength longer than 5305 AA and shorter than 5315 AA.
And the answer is -0.4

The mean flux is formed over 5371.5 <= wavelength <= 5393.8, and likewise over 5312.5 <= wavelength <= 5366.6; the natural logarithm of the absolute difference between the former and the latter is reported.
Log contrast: -4.9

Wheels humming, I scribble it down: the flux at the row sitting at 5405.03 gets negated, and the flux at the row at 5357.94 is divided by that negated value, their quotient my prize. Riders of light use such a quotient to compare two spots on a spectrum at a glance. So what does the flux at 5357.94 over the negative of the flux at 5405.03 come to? -1.14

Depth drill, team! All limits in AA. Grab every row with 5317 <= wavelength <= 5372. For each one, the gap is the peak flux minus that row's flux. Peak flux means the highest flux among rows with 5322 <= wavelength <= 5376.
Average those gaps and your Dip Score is 4.8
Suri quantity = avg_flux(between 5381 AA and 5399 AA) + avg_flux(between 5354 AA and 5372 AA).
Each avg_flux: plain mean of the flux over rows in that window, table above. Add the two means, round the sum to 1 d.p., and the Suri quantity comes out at 46.9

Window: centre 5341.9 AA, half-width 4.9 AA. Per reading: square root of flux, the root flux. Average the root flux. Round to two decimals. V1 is 4.77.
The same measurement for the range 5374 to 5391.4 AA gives 4.82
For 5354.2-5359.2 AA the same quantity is 4.97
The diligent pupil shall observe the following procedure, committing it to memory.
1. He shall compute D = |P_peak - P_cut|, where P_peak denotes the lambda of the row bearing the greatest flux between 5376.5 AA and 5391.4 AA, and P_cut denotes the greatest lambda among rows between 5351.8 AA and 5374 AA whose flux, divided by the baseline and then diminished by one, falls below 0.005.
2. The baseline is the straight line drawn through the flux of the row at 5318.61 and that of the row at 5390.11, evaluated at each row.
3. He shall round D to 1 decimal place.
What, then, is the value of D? 14.9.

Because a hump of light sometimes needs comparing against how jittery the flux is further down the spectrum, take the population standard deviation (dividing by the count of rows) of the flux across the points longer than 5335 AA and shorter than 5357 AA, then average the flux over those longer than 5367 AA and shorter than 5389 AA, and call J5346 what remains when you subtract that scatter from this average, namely 21.4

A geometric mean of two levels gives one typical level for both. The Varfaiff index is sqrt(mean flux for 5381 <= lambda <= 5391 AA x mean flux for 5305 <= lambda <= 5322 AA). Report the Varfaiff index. 23.0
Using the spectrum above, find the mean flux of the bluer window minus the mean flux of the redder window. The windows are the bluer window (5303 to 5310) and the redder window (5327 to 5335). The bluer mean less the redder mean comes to 3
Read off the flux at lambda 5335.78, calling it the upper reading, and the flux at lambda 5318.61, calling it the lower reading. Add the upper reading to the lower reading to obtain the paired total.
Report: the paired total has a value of 43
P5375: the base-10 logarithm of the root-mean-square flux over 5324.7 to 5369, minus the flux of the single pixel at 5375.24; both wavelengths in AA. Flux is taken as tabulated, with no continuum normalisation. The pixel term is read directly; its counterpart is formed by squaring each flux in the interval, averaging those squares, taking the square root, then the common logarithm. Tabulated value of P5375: -22.3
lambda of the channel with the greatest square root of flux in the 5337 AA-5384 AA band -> 5362.88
